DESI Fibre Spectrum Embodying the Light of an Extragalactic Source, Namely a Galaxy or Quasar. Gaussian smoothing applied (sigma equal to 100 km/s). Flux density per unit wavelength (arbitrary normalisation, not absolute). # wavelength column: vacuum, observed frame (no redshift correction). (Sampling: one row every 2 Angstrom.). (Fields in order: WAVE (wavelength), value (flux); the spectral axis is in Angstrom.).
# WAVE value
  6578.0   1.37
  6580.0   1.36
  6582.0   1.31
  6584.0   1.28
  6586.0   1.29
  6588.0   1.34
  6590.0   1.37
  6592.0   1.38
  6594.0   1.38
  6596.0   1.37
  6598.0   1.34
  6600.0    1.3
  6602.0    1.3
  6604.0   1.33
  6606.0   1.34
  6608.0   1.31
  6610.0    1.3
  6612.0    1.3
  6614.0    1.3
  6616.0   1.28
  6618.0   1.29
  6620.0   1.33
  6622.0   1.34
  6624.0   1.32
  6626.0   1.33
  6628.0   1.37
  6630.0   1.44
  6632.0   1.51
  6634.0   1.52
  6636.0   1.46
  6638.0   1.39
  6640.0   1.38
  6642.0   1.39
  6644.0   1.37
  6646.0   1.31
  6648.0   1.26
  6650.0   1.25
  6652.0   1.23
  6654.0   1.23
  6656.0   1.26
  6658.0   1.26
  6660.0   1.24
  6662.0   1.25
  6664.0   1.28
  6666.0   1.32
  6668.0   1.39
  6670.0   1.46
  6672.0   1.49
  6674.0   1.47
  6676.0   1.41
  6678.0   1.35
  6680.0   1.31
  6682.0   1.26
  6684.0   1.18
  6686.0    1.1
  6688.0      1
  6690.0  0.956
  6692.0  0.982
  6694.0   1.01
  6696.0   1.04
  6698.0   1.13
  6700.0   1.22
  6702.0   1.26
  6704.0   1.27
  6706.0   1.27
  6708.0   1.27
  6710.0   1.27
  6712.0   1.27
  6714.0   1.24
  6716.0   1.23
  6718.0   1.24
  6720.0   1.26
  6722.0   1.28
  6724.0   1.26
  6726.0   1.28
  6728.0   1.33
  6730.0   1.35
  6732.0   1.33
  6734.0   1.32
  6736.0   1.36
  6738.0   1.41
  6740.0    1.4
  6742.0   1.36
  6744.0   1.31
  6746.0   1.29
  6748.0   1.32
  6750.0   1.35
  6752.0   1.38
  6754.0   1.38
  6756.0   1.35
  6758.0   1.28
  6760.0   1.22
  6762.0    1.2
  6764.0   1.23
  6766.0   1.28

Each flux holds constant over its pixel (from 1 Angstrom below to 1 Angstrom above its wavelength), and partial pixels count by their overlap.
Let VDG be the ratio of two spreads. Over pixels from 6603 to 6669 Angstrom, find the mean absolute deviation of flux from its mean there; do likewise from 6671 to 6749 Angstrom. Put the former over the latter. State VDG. 0.63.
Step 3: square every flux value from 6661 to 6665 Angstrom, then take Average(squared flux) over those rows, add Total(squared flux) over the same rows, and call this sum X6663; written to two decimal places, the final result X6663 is 4.80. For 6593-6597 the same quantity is 5.67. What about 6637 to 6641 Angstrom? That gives 5.75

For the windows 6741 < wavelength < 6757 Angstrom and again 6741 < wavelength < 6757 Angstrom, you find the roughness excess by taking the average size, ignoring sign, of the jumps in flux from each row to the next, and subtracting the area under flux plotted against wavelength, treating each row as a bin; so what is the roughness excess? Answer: -21.5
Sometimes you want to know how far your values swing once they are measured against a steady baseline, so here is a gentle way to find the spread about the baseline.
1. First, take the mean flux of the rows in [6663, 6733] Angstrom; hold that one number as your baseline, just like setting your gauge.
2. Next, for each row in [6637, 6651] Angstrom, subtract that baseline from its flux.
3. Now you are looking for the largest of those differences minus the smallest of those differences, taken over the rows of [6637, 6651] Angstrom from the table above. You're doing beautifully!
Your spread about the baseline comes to 0.14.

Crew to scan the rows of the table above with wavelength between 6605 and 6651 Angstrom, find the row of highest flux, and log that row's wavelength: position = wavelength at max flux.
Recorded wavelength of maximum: 6634.0 Angstrom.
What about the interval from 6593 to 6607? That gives 6594.0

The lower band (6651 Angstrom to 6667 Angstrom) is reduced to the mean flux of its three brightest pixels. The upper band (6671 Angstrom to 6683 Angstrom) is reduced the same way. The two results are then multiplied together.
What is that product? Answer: 1.87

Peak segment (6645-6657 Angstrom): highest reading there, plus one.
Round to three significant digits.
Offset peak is 2.31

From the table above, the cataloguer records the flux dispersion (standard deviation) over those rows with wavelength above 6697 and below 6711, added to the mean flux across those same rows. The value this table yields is 1.29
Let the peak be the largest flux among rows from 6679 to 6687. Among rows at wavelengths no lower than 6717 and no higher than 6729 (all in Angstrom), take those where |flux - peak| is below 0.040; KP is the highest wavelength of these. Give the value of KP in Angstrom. 6728.0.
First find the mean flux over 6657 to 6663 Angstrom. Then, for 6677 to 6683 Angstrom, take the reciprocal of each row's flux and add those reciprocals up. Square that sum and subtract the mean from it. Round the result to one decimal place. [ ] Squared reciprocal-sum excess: 4.0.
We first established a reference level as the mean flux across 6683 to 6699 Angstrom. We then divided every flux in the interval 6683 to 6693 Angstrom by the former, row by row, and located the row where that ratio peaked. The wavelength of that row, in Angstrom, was 6684.0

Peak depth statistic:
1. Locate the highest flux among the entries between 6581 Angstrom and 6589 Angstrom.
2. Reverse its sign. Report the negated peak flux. -1.34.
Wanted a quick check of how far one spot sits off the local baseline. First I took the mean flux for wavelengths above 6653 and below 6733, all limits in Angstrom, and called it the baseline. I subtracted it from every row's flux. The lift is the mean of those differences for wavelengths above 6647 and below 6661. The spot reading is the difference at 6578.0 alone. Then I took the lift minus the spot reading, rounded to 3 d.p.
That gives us -0.123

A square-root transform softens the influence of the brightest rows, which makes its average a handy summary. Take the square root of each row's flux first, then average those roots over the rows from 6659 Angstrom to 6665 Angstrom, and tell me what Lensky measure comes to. 1.12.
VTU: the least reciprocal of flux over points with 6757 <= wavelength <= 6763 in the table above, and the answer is 0.781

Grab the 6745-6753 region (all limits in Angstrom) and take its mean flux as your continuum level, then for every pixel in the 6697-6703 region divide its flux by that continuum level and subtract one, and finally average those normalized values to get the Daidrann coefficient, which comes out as -0.10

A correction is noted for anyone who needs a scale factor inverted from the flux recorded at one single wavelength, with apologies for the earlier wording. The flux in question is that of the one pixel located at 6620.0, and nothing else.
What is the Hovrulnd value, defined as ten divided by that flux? 7.5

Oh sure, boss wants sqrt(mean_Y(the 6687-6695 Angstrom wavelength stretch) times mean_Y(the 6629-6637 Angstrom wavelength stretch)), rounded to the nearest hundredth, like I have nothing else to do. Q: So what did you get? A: 1.21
